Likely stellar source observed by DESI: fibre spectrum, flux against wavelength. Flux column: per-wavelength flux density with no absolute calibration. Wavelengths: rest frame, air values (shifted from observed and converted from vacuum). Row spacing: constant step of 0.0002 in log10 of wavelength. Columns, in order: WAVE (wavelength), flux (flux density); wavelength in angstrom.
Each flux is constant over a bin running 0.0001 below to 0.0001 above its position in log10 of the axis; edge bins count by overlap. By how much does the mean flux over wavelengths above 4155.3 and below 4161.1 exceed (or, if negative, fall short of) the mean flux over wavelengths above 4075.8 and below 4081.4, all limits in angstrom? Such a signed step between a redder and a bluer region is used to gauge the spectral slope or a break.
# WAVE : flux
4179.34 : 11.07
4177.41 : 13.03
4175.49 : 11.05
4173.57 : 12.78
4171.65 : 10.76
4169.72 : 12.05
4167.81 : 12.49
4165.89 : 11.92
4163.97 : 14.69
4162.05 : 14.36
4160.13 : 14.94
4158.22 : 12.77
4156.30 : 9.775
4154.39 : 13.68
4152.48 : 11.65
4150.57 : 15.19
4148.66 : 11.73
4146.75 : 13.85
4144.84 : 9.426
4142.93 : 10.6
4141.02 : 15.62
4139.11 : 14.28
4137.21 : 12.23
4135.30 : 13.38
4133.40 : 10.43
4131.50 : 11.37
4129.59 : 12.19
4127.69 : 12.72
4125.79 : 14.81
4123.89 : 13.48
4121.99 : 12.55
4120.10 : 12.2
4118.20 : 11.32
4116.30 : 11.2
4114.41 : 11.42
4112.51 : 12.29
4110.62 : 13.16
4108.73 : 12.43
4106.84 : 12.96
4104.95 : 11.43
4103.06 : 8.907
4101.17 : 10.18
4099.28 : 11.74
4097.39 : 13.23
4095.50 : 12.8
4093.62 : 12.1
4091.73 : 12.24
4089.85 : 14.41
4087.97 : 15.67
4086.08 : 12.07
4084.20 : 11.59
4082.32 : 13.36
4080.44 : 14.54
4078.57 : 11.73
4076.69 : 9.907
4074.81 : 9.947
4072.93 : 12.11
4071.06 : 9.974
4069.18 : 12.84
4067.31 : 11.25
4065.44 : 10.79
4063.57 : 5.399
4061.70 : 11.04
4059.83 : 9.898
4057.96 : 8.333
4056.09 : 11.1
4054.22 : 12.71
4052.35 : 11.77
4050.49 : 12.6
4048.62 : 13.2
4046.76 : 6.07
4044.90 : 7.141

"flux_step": 0.4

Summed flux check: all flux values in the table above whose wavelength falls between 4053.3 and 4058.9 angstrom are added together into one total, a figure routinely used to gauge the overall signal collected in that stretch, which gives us 32.1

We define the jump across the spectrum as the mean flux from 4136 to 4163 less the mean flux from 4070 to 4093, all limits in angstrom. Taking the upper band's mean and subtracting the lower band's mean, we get 0.57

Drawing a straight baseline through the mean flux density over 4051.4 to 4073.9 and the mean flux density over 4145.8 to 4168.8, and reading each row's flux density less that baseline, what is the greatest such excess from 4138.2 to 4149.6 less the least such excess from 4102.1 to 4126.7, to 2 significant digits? 5.7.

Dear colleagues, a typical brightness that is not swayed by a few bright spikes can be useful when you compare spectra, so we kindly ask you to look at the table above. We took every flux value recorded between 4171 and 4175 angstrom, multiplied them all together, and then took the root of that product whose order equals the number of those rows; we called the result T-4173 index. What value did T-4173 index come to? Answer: 11.7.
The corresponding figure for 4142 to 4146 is 10.0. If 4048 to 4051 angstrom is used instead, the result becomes 12.9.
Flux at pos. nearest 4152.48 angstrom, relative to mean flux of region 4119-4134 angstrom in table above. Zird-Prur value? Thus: 0.93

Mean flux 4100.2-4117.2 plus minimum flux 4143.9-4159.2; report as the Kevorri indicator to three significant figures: 21.0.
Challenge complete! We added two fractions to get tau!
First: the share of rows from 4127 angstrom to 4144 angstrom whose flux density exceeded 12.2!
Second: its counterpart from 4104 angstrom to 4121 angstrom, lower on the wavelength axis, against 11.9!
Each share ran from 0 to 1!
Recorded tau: 1.1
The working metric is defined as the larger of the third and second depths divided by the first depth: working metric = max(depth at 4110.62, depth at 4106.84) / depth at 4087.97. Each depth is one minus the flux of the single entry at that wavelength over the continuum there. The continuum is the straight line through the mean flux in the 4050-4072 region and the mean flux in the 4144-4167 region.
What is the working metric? 0.3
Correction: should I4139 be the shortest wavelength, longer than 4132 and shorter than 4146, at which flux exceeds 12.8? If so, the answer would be 4135.30 angstrom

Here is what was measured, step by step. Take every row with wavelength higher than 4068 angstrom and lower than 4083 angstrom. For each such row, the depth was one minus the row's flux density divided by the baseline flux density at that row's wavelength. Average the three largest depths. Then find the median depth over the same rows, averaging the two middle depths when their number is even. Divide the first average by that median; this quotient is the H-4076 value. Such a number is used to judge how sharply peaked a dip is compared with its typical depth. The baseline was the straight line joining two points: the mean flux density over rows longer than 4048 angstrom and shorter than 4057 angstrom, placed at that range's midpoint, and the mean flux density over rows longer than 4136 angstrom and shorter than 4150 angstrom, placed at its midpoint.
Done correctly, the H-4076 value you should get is 6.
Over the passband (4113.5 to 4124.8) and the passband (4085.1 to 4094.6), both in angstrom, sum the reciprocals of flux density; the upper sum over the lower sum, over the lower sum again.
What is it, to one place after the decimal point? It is 3.5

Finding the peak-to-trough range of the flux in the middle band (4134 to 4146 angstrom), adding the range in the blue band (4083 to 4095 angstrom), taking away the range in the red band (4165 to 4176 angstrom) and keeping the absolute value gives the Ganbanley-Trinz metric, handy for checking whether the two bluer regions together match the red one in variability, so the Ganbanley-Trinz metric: 8.3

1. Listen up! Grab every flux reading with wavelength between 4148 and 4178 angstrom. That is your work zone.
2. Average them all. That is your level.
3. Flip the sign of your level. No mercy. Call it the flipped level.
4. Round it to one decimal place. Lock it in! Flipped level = -12.7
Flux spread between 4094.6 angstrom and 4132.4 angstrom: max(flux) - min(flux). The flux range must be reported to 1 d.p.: 5.9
